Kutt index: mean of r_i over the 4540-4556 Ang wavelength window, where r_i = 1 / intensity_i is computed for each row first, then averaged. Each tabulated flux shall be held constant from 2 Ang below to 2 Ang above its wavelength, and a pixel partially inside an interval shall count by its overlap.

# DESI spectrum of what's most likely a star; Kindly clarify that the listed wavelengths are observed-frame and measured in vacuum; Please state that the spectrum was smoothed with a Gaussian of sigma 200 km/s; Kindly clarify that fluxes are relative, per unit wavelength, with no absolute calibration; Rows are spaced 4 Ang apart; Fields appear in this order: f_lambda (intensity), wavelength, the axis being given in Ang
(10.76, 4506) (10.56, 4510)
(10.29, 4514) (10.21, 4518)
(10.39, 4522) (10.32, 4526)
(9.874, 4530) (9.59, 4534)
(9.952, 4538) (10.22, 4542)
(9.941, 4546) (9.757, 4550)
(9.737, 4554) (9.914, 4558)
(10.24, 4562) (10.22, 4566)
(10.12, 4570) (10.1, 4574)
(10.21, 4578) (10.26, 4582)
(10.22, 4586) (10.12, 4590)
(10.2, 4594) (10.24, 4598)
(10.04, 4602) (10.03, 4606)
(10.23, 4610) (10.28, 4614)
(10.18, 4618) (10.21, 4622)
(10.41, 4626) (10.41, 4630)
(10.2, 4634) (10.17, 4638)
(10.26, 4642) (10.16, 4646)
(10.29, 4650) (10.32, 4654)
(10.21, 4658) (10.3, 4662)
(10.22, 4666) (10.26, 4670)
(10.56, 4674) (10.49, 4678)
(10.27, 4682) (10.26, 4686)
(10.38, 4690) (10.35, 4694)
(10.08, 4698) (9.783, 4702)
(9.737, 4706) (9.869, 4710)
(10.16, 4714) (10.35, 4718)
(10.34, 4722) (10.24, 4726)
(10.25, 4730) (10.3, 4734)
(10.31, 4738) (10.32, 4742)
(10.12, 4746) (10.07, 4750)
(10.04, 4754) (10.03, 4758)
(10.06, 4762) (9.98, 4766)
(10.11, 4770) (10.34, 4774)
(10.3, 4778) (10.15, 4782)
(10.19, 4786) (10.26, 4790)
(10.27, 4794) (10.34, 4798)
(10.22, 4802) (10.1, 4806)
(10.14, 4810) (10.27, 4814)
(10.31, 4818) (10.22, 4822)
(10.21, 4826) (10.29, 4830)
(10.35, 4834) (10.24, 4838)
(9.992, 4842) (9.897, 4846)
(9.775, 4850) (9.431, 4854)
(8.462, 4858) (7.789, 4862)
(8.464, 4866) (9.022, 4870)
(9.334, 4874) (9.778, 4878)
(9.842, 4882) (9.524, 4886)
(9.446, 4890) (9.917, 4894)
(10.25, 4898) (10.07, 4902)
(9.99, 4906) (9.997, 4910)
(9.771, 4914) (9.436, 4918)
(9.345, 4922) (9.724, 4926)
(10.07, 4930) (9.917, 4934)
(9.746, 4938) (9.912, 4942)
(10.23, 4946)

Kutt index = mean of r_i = 0.1009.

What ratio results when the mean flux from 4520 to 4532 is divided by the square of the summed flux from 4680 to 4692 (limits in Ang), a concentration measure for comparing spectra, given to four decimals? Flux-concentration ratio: 0.0107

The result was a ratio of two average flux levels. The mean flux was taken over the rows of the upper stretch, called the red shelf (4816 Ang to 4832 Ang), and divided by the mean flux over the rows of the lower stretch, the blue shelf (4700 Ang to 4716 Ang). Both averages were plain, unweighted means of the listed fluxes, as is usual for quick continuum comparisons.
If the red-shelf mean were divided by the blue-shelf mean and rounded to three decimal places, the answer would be 1.037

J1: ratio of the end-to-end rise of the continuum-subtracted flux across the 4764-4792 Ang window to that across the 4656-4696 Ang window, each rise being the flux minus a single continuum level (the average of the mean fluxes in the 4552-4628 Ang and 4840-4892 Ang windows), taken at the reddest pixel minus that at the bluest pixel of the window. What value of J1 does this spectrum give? 2.0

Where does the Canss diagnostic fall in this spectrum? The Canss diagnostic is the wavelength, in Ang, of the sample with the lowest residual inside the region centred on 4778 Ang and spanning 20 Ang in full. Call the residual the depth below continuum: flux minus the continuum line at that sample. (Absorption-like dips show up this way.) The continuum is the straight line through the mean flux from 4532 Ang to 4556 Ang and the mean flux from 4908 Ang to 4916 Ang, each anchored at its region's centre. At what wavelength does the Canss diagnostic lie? 4770 Ang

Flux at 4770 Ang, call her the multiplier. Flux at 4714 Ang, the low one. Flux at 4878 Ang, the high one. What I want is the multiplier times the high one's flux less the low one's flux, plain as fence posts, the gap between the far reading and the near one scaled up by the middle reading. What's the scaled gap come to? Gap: -4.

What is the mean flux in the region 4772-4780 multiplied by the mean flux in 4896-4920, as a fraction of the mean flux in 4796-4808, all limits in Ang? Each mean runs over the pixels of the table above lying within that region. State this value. 10.0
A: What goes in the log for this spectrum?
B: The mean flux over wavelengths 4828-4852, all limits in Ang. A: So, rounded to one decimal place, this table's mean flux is 10.1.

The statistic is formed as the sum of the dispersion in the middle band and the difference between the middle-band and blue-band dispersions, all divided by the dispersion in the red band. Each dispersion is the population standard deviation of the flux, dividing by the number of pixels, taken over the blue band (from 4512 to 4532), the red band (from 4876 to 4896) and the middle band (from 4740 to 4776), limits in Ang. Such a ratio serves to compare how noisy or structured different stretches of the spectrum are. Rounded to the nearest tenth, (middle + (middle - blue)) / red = 0.3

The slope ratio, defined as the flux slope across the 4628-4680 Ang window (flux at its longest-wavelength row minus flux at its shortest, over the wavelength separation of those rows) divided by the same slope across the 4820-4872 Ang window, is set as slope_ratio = -0.1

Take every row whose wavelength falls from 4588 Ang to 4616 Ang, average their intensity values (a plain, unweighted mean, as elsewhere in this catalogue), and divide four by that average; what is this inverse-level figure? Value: 0.394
